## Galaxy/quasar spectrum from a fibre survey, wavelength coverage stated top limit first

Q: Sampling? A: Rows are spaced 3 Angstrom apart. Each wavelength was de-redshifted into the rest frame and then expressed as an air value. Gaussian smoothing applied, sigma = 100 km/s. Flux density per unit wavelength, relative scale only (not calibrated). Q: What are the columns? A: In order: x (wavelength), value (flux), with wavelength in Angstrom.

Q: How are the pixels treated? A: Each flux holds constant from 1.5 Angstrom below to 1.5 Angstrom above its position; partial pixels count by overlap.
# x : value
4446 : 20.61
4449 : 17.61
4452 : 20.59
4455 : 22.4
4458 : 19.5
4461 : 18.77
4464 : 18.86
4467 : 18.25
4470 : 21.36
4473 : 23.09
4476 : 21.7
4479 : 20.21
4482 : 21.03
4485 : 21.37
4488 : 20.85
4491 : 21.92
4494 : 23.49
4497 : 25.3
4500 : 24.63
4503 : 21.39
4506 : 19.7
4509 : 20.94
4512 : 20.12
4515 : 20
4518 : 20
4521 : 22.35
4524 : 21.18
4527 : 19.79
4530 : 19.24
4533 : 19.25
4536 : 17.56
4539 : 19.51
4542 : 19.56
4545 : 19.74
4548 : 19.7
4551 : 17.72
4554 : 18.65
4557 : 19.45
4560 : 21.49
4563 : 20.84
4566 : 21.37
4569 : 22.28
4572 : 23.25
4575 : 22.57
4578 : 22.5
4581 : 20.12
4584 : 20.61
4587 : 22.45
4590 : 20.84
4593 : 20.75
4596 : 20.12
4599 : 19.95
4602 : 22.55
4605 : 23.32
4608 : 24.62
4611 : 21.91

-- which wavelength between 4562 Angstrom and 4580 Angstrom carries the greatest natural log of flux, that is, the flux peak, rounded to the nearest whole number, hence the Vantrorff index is 4572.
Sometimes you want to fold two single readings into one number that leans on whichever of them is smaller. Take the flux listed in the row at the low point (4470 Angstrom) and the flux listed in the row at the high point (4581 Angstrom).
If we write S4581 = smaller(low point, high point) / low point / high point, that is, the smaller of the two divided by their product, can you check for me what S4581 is 0.0468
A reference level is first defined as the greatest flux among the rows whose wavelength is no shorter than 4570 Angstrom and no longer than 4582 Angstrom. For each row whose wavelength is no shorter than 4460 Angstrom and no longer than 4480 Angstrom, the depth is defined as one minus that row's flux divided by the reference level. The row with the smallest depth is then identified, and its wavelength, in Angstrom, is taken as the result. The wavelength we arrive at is 4473 Angstrom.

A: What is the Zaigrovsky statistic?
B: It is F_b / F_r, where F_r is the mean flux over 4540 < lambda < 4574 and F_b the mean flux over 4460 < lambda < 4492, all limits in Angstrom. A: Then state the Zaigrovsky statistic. 1.01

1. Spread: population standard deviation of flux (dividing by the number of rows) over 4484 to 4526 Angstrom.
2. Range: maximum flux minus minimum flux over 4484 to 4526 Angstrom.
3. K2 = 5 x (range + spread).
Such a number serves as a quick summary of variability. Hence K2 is 36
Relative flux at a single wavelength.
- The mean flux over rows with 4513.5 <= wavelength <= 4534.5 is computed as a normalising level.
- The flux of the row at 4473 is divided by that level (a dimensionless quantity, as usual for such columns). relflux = 1.14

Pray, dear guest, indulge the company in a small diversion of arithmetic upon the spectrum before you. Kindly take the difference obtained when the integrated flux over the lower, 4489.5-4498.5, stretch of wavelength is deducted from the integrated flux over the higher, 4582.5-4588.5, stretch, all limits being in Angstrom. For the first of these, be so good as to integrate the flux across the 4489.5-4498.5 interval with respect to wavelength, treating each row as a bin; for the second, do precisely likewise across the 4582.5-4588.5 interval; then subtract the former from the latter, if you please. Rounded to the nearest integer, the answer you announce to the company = -83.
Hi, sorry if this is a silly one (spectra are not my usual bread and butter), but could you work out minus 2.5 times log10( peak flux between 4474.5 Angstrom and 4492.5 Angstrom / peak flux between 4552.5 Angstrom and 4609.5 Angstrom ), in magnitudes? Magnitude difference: 0.13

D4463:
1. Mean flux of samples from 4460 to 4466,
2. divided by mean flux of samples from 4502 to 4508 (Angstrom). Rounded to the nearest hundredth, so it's 0.92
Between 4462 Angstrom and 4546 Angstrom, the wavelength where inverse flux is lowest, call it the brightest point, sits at 4497 Angstrom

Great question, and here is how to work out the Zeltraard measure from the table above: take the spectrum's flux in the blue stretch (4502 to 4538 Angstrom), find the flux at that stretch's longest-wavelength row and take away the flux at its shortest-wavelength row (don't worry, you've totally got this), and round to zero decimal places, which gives -4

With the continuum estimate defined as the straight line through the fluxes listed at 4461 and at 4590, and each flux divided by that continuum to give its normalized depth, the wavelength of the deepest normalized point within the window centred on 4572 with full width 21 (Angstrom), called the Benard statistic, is 4581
